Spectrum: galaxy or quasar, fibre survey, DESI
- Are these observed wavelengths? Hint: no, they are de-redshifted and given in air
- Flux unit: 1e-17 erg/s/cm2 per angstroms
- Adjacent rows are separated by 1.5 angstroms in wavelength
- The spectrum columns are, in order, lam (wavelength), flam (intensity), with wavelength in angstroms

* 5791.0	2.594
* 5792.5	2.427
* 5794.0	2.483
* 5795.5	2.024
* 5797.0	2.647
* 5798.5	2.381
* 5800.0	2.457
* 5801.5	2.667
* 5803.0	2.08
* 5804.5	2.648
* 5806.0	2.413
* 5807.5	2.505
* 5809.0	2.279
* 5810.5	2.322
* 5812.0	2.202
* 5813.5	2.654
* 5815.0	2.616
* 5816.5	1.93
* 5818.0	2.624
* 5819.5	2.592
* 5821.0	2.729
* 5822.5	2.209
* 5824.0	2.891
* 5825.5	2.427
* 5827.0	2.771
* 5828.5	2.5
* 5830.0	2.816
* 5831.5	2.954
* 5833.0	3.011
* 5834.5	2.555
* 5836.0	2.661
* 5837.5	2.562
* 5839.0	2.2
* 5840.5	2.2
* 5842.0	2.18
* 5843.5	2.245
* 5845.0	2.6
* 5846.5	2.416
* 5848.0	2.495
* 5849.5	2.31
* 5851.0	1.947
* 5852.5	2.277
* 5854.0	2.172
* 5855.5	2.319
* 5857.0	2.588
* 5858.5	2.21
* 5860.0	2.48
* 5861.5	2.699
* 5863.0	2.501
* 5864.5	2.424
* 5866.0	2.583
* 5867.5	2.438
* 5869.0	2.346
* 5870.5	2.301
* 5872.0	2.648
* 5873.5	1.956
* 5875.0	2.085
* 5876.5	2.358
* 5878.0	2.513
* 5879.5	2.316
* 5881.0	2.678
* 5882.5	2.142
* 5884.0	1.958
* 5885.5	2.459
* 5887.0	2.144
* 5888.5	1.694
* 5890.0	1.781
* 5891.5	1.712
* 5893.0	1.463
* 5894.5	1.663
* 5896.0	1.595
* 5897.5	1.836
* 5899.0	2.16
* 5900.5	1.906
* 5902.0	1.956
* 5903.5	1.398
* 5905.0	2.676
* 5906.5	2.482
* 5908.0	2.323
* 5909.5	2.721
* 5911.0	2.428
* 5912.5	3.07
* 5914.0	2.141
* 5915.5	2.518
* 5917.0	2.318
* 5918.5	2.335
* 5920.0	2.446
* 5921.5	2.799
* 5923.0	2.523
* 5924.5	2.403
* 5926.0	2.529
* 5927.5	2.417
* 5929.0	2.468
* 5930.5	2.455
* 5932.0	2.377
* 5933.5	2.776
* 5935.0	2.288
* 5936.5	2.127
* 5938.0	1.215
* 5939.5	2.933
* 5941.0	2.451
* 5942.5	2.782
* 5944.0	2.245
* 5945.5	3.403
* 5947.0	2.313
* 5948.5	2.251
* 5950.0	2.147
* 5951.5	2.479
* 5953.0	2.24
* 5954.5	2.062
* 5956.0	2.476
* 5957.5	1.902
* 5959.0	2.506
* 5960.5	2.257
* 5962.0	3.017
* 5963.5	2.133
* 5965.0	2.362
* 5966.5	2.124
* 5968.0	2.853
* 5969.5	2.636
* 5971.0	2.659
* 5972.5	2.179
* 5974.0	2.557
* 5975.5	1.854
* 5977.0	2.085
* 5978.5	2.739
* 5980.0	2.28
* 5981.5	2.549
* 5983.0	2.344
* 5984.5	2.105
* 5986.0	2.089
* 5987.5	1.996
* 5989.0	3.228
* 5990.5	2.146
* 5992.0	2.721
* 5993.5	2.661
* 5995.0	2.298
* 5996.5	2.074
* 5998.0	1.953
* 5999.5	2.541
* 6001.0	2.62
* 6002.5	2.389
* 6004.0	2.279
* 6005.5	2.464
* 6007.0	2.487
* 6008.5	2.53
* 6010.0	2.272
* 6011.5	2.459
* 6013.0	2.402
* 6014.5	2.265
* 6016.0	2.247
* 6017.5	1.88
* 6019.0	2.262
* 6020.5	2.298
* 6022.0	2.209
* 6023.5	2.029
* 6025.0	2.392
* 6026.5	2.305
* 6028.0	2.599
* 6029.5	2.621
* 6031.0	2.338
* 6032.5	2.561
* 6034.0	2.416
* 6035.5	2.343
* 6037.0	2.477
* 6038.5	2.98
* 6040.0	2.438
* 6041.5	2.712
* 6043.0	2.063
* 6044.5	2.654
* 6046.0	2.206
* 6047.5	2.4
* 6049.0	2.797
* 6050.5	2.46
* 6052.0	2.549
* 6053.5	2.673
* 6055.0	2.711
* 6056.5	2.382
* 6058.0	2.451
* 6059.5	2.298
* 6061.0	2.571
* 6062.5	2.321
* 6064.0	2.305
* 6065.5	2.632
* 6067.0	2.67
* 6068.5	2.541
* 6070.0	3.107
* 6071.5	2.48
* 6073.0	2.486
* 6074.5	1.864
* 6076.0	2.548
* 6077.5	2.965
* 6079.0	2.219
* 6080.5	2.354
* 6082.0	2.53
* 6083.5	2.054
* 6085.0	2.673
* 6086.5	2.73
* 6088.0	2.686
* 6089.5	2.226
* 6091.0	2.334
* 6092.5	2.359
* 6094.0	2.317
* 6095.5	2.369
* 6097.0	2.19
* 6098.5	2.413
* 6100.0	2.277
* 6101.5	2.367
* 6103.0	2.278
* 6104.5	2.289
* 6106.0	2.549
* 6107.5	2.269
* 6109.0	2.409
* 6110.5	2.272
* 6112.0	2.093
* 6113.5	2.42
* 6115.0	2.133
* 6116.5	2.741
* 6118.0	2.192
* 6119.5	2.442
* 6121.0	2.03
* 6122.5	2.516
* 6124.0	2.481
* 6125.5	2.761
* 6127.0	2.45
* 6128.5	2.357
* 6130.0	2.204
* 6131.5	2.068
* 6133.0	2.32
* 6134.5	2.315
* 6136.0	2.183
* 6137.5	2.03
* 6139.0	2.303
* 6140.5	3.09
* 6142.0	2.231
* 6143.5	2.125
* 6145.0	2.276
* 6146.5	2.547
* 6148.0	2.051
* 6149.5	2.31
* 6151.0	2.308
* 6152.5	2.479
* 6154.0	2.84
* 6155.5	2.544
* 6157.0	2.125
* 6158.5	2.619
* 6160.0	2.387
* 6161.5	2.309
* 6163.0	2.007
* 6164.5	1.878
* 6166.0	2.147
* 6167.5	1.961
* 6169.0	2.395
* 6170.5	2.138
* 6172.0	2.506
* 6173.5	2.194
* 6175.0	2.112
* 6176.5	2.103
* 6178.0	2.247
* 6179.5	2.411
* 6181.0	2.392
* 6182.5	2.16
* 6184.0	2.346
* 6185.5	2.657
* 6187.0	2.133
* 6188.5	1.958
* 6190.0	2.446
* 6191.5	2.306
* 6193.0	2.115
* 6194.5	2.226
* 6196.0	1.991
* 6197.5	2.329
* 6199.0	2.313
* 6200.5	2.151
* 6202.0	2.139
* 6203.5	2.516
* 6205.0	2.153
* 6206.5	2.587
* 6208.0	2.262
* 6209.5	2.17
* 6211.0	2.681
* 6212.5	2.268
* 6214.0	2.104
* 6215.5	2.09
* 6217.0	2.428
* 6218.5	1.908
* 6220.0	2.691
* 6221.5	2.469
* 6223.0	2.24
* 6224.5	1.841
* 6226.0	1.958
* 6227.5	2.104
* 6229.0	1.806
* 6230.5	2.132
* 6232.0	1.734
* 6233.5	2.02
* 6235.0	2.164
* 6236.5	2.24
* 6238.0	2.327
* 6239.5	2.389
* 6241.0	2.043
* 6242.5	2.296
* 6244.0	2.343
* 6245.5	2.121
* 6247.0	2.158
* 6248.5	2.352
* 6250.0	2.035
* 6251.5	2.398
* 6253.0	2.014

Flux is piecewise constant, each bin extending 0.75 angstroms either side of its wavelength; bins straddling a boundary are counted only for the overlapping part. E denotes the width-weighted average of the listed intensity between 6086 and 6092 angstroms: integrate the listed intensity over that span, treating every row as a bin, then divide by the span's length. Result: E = 2.48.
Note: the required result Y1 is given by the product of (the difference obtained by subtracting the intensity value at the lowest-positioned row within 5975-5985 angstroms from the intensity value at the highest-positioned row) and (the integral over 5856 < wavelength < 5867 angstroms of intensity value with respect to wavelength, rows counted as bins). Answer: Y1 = 7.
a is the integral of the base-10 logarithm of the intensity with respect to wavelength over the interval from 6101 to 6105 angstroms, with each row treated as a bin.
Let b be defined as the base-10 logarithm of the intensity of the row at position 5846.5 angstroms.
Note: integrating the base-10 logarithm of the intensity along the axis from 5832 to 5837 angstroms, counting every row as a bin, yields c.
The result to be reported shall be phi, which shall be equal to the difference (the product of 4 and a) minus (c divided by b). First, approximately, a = 1.45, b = 0.38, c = 2.2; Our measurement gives 0.1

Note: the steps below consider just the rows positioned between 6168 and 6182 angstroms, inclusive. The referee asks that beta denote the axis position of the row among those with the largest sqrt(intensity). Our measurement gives 6172.0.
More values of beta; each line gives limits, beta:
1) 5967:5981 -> 5968.0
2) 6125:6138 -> 6125.5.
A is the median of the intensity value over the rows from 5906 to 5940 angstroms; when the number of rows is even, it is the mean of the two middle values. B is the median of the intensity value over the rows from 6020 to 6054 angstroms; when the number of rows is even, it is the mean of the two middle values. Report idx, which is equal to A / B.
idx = 1.00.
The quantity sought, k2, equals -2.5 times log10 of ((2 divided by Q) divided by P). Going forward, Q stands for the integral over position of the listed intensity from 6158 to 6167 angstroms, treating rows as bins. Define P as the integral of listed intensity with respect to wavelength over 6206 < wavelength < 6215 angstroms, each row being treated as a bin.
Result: 5.80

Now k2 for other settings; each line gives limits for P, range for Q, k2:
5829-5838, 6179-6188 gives 6.04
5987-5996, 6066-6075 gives 6.03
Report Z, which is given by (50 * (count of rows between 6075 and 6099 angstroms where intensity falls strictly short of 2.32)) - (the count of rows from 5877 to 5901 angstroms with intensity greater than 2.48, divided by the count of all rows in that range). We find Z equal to 250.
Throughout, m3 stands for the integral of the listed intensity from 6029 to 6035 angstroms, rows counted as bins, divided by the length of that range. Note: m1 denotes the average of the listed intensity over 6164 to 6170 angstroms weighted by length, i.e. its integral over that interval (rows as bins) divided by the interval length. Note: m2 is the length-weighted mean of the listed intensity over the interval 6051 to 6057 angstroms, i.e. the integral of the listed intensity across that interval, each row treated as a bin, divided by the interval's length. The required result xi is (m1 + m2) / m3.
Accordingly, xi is 1.9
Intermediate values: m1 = 2.11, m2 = 2.6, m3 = 2.5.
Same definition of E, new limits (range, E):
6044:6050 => 2.51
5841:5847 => 2.35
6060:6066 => 2.44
